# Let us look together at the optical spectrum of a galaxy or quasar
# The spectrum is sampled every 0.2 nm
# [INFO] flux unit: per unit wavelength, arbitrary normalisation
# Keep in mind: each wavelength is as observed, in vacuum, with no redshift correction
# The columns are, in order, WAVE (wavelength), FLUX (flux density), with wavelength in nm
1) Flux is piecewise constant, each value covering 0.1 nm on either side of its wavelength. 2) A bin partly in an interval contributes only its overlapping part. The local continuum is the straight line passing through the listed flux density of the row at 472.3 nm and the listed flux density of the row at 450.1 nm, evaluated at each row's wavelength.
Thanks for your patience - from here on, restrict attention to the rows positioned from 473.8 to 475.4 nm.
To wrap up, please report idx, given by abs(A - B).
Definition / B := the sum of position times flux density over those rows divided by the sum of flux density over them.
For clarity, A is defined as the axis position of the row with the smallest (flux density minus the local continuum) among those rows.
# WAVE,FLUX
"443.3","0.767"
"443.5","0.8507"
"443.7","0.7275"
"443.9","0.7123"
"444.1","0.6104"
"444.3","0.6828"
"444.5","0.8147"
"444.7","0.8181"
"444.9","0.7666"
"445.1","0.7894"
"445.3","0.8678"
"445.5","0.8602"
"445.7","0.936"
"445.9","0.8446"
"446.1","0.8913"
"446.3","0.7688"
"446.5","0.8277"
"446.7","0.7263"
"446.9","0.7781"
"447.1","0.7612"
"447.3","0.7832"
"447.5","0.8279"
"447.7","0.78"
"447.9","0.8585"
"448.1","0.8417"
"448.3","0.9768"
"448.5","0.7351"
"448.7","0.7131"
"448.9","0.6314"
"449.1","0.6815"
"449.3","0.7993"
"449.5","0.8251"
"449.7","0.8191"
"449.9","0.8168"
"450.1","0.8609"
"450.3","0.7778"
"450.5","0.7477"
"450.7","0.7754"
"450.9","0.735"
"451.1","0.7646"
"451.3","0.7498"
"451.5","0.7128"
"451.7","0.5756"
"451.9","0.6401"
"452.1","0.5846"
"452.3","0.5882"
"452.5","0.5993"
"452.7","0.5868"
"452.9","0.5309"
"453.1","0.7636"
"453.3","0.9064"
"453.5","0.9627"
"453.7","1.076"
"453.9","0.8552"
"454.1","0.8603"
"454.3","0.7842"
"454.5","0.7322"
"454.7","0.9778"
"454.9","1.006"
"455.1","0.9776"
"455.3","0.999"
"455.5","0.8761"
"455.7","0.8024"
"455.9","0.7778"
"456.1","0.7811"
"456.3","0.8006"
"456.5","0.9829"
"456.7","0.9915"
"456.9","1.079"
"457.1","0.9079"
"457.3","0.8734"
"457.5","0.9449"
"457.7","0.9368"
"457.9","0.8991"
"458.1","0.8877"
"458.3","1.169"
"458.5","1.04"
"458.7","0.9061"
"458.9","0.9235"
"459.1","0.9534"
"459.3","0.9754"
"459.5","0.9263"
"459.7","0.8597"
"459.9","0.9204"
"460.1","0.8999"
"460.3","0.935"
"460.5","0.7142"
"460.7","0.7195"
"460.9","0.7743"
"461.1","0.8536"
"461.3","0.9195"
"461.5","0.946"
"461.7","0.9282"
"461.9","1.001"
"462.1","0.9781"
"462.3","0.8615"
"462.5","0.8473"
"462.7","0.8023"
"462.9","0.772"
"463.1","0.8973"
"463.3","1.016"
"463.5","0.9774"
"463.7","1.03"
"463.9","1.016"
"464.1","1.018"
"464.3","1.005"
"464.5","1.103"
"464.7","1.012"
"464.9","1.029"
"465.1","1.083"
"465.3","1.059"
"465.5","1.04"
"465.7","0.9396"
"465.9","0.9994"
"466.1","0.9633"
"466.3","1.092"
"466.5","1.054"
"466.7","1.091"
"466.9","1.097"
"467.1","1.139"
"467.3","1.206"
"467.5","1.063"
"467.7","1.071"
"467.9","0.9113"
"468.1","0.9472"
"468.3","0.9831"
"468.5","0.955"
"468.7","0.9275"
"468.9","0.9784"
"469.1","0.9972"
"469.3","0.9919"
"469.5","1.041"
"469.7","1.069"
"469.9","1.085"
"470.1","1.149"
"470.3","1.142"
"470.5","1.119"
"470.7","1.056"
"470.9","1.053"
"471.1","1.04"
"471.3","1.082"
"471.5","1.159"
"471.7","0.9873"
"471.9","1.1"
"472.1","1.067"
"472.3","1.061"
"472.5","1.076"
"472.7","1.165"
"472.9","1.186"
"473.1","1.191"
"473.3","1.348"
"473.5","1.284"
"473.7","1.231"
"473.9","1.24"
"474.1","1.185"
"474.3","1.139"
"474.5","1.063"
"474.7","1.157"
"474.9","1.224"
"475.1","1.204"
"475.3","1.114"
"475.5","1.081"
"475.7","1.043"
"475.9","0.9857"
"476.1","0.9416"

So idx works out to 0.10 nm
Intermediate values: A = 474.5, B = 474.60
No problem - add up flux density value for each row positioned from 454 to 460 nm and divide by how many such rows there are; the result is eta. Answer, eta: 0.92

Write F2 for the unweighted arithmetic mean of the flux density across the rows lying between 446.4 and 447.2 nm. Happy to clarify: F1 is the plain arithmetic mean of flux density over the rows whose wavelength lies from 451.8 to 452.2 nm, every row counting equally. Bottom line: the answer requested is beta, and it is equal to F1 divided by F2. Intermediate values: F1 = 0.61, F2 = 0.77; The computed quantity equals 0.79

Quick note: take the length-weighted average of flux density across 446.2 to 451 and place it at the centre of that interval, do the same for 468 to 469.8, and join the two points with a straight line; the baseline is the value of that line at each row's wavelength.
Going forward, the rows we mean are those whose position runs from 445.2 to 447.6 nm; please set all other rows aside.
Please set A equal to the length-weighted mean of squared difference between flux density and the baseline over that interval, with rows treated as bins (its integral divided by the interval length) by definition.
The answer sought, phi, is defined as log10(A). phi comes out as -2.12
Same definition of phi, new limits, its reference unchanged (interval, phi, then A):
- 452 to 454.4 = -1.48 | 0.0329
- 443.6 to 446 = -2.09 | 0.0081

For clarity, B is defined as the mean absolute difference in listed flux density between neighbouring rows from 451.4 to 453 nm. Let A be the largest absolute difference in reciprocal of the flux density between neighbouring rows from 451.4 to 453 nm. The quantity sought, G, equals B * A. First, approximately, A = 0.33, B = 0.049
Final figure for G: 0.016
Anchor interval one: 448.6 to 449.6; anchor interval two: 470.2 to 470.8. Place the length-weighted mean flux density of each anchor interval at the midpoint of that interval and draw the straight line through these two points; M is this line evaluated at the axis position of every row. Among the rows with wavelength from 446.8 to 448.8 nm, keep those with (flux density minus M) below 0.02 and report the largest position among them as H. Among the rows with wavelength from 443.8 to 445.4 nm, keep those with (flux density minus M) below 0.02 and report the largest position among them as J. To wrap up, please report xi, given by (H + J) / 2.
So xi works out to 446.40 nm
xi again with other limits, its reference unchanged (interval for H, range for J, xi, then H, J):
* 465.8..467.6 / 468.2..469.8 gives 468.60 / 467.5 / 469.7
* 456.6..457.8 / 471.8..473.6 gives 464.90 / 457.3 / 472.5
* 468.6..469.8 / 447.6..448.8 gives 459.20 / 469.7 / 448.7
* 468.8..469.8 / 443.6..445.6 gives 456.90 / 469.7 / 444.1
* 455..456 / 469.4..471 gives 463.40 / 455.9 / 470.9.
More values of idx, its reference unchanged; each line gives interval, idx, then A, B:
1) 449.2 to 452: 1.16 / 451.7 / 450.54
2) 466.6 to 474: 2.51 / 467.9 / 470.41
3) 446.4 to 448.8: 1.09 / 448.7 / 447.61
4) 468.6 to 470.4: 0.83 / 468.7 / 469.53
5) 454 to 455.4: 0.23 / 454.5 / 454.73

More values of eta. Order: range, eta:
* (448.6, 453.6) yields 0.73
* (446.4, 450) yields 0.79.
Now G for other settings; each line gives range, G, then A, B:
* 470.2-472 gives 0.009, 0.15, 0.063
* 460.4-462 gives 0.006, 0.12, 0.046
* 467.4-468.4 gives 0.010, 0.16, 0.060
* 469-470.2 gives 0.002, 0.05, 0.032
